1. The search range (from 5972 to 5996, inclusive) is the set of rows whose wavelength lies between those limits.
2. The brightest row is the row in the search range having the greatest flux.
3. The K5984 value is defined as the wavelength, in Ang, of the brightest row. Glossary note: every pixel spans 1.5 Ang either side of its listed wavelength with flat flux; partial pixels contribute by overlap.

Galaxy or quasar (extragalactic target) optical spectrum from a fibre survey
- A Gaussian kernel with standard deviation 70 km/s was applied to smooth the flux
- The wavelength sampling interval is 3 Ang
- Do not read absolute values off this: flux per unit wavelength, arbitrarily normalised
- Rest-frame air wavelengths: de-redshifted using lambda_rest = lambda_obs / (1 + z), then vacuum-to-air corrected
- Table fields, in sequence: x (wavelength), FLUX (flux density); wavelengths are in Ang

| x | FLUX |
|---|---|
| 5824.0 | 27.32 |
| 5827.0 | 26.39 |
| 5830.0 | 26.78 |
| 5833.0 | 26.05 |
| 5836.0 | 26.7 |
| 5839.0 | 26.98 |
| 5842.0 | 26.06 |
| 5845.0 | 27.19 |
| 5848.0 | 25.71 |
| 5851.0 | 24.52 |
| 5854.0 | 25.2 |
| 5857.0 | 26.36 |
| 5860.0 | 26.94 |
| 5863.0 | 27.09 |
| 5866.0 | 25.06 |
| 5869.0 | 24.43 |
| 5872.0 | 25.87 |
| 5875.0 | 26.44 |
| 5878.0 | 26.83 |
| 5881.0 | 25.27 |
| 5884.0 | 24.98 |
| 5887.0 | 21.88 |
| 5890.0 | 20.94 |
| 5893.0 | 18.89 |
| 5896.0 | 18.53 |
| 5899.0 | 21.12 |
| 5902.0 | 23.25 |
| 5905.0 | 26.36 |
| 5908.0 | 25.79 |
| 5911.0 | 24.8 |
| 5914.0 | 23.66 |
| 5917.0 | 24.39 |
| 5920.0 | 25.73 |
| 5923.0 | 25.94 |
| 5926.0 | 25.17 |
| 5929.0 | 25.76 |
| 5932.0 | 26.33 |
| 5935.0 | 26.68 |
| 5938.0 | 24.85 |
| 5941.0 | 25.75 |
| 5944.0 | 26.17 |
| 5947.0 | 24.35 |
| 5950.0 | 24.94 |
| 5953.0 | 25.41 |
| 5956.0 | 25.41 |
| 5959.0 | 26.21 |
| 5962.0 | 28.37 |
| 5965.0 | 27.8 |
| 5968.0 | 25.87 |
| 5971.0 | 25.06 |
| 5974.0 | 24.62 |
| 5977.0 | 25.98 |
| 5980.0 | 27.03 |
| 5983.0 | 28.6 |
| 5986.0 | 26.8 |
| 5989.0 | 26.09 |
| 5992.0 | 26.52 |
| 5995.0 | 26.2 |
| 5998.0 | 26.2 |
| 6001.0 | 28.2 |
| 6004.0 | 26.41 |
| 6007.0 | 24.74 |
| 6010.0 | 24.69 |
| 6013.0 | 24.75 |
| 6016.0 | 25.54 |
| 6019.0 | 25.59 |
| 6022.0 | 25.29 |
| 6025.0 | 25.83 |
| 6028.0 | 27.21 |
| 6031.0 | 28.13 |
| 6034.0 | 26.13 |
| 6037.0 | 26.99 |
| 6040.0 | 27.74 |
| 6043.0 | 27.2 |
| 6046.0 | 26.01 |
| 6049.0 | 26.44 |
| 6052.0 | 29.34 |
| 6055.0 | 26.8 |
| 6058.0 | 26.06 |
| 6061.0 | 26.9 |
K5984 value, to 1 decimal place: 5983.0 Ang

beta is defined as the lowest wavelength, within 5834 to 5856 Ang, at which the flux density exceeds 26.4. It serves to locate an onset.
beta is 5836.0 Ang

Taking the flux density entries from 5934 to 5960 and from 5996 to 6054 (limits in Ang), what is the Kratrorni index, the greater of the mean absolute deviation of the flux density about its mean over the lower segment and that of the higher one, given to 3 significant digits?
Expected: 1.02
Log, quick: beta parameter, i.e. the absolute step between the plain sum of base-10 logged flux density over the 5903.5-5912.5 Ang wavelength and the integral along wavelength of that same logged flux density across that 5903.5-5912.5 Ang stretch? 8.45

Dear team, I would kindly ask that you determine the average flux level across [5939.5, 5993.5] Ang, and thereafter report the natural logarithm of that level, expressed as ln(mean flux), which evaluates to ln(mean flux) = 3.26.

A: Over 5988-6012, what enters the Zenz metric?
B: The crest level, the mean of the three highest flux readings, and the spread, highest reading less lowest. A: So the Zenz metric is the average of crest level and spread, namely 15.3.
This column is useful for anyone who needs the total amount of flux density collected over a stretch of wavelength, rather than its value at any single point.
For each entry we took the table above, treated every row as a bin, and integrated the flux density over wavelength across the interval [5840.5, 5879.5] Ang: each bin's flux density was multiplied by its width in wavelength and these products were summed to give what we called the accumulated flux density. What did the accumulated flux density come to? 1013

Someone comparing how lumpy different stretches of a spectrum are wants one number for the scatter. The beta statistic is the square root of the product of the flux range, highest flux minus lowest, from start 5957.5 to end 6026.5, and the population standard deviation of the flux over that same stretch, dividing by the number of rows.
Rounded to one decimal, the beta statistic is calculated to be 2.1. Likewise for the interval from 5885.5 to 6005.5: 4.7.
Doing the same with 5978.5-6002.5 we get 1.5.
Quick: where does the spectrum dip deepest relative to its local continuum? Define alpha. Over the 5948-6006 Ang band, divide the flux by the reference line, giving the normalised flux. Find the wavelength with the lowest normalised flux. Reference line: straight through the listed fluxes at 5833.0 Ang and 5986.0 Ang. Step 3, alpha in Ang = 5974.0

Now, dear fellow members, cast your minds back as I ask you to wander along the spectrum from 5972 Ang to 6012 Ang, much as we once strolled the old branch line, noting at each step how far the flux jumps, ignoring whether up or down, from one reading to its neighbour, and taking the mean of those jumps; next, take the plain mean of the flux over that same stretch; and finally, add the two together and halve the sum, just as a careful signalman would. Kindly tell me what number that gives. 13.7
